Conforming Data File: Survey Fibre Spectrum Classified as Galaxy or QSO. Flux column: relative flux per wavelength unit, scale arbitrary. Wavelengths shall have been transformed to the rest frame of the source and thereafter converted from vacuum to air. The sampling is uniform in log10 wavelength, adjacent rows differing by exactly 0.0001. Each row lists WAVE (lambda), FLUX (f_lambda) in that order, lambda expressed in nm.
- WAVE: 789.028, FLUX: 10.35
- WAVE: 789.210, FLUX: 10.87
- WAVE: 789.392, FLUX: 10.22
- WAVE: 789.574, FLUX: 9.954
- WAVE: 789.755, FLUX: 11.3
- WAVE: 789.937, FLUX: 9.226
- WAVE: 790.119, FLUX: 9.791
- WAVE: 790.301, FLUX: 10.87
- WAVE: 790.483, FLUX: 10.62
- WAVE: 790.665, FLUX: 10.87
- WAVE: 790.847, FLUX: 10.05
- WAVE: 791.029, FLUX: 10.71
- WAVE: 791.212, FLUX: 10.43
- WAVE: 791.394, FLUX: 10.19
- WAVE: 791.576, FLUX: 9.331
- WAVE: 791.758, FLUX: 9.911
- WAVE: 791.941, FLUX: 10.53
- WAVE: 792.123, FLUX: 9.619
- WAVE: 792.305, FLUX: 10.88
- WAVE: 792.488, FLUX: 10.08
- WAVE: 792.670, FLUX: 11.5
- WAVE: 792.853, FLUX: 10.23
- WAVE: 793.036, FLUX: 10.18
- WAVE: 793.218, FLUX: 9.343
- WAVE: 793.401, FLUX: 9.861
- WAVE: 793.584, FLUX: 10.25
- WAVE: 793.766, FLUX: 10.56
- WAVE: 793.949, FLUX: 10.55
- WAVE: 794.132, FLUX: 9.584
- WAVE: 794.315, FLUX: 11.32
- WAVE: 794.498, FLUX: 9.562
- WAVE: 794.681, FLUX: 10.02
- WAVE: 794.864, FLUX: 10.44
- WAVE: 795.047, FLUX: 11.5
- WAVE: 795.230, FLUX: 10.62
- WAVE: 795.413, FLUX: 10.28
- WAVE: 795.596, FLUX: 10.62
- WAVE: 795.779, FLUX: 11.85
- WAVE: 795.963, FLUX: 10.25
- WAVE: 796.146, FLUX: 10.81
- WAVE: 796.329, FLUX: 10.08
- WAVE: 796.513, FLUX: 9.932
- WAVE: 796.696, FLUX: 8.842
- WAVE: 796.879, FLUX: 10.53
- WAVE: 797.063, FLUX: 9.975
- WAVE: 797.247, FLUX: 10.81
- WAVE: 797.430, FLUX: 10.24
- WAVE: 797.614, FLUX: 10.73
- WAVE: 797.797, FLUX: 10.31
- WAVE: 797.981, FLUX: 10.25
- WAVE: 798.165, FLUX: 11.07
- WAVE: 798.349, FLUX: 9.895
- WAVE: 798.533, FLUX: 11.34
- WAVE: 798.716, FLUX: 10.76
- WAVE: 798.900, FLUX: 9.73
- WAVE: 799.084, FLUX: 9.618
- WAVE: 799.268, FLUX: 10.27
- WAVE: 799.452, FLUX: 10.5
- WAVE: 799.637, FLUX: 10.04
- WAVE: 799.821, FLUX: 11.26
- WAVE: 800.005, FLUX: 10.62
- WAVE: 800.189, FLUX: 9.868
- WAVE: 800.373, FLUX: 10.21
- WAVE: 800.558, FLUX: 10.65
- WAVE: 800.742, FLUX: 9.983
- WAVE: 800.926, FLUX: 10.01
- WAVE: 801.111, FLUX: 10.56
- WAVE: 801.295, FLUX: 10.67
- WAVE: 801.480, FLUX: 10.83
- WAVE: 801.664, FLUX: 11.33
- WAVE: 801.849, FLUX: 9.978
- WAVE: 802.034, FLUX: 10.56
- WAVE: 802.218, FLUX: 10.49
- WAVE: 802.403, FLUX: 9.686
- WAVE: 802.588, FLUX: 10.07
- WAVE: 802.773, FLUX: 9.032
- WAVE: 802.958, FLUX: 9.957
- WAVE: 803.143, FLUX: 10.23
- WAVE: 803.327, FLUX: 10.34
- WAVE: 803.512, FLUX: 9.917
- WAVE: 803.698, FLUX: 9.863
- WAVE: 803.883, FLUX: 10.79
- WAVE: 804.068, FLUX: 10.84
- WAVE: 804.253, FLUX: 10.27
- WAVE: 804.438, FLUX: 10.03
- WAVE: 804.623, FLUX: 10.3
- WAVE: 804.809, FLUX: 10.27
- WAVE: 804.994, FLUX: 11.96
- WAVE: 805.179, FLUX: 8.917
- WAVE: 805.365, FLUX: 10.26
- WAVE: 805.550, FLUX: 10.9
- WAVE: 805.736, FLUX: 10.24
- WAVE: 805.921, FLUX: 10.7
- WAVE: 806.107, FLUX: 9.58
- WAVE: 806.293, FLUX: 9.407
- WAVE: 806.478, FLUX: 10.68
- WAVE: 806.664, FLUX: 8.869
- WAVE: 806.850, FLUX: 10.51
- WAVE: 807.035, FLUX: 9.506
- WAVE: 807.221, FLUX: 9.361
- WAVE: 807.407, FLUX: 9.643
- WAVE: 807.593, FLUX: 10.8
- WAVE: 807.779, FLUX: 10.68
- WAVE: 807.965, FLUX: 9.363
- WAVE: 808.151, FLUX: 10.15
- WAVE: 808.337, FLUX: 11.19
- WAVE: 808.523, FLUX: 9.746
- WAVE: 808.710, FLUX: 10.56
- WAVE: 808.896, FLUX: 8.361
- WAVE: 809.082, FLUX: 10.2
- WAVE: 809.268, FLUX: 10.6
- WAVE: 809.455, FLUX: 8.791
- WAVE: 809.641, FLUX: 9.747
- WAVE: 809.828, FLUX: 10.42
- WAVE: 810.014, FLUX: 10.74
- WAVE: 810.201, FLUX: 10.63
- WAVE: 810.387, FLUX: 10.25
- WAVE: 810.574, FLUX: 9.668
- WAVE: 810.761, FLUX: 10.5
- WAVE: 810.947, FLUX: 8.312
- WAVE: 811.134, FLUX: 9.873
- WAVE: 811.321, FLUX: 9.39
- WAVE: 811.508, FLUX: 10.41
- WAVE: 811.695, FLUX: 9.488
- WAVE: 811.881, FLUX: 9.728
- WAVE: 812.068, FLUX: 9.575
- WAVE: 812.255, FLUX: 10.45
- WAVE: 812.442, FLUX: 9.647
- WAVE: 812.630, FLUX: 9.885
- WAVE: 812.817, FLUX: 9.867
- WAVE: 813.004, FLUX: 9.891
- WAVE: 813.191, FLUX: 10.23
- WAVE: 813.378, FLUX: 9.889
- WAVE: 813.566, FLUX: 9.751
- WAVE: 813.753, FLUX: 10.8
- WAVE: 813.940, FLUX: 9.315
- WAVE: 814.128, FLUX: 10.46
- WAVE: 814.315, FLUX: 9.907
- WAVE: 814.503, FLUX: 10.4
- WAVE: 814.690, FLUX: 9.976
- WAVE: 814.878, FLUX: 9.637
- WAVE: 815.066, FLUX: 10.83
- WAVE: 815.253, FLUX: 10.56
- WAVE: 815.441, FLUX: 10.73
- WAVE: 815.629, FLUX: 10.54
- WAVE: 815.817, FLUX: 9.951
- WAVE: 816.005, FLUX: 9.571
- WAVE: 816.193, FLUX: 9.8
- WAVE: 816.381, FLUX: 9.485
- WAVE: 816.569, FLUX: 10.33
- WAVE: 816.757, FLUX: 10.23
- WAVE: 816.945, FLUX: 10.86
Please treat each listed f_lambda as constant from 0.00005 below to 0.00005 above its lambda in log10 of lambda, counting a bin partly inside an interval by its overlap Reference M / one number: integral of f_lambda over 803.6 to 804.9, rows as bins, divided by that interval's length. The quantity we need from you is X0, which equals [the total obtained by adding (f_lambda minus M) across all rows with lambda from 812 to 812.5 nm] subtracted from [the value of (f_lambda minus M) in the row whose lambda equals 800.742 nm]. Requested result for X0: 1.0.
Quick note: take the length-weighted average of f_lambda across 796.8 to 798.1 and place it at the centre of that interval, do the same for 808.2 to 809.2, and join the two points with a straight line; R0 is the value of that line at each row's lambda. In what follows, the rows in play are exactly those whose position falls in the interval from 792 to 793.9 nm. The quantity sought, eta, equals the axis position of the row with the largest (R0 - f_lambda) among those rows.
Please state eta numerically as 793.218 nm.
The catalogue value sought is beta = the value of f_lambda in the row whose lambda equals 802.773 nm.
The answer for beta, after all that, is 9.032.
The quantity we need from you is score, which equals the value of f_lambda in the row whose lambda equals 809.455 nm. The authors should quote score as 8.791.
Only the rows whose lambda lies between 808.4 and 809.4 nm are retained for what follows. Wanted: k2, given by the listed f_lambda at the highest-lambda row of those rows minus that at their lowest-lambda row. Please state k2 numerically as 0.9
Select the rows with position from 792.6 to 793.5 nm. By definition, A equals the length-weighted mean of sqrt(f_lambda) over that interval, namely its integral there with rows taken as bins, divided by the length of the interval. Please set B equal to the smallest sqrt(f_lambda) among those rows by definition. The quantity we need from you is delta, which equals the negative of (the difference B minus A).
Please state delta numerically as 0.131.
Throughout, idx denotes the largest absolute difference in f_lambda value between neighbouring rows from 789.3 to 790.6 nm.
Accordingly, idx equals 2.1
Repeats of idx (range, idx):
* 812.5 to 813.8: 1.0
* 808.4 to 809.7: 2.2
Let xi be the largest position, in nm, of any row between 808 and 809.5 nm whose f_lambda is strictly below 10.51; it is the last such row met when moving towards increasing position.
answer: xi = 809.455 nm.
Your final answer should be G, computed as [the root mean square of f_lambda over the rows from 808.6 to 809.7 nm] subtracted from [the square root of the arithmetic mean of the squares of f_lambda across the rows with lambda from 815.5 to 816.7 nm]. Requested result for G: 0.2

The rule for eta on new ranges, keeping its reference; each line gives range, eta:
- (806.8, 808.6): 807.221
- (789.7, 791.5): 789.937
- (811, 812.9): 811.321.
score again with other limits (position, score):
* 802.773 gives 9.032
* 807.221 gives 9.361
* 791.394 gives 10.19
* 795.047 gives 11.5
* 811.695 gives 9.488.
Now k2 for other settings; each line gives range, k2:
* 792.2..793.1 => -0.7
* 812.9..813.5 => 0.0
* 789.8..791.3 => 1.2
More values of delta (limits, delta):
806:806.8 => 0.132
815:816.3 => 0.109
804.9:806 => 0.252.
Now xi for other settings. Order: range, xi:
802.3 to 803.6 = 803.512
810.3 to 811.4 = 811.321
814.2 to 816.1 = 816.005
